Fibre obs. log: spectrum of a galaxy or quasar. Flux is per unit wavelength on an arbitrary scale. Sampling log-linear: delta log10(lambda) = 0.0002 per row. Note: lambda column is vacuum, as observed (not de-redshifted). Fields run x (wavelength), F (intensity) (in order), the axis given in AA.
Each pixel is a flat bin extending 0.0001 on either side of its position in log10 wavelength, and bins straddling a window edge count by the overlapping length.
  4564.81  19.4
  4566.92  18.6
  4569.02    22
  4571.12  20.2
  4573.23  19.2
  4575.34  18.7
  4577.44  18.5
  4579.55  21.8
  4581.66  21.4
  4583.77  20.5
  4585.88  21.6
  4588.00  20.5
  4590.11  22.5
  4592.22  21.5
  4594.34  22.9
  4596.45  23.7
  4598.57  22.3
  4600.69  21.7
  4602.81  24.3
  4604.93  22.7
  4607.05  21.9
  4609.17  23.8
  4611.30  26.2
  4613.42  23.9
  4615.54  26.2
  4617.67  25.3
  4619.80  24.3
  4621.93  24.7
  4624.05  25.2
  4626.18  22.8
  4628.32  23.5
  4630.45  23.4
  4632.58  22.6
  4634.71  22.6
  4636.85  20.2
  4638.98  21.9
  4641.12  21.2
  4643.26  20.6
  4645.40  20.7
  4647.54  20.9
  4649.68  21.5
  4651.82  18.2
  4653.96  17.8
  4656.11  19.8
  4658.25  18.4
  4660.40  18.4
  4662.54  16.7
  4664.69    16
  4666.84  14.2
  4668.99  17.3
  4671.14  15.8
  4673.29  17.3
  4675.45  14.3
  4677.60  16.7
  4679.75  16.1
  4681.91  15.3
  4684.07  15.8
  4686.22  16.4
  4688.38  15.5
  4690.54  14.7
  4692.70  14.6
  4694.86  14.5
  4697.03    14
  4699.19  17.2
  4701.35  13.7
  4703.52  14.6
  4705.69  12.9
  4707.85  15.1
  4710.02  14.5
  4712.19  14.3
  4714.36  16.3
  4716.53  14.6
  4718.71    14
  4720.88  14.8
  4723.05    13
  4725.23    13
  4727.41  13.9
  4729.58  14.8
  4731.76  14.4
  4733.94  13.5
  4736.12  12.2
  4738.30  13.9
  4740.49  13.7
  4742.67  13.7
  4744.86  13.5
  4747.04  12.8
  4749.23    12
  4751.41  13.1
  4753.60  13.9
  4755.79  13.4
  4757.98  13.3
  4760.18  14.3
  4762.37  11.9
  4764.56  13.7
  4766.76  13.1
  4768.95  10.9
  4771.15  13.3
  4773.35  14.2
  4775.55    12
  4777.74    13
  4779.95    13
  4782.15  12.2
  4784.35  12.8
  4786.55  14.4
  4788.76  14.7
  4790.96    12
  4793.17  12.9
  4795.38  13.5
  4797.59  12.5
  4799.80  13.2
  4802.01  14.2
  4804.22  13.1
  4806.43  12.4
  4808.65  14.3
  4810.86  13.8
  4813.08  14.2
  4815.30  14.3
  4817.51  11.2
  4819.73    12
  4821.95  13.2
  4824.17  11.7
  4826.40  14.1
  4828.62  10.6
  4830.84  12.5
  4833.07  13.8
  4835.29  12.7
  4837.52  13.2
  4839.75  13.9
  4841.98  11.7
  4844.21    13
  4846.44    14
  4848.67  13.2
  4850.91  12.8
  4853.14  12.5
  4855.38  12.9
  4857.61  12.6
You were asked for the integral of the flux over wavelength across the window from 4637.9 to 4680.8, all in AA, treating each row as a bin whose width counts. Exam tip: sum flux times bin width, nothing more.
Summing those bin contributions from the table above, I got 780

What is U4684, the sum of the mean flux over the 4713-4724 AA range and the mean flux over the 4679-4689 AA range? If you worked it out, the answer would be 30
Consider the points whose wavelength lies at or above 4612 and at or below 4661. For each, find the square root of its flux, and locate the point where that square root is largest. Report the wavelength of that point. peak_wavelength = 4615.54 AA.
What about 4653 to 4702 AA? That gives 4656.11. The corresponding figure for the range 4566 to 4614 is 4611.30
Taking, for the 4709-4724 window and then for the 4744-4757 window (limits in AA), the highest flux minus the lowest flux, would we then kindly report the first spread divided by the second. 1.7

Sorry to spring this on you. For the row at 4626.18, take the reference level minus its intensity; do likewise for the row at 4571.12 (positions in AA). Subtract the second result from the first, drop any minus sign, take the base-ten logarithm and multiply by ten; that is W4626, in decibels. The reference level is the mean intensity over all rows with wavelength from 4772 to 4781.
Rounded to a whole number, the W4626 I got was 4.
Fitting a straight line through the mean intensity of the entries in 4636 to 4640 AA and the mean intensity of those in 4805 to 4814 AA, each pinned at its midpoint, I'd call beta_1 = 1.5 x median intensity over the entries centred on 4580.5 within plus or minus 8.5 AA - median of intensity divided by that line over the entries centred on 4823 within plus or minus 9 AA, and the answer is 29.8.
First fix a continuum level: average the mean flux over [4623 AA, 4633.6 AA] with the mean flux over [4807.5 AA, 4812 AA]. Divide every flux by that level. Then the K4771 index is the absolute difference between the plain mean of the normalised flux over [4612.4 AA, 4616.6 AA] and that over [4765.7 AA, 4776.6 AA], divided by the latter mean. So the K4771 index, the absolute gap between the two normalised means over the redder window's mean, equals 1.0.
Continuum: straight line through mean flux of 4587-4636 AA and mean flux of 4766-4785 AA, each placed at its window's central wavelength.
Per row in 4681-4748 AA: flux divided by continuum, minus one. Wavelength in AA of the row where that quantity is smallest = 4705.69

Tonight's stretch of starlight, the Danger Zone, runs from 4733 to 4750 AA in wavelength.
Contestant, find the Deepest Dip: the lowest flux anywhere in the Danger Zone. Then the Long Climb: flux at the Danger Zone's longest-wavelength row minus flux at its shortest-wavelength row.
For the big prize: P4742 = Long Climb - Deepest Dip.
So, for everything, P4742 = -13.5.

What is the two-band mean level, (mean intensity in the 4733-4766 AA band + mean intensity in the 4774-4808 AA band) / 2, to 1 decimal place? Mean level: 13.2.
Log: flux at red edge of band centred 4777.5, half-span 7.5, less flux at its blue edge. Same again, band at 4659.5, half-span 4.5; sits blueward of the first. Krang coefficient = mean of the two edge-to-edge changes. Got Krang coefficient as -1.8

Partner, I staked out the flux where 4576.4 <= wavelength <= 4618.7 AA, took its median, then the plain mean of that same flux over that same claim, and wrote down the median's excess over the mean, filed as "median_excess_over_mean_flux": -0.26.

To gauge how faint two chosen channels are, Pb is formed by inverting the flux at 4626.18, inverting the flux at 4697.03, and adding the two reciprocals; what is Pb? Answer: 0.115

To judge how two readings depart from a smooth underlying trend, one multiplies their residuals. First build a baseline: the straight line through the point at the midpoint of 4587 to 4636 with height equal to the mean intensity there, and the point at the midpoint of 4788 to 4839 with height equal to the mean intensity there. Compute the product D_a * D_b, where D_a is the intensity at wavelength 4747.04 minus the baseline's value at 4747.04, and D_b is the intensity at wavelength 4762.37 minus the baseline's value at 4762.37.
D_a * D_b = 14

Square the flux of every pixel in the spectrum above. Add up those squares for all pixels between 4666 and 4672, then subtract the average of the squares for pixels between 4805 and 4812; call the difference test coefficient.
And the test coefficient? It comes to 568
